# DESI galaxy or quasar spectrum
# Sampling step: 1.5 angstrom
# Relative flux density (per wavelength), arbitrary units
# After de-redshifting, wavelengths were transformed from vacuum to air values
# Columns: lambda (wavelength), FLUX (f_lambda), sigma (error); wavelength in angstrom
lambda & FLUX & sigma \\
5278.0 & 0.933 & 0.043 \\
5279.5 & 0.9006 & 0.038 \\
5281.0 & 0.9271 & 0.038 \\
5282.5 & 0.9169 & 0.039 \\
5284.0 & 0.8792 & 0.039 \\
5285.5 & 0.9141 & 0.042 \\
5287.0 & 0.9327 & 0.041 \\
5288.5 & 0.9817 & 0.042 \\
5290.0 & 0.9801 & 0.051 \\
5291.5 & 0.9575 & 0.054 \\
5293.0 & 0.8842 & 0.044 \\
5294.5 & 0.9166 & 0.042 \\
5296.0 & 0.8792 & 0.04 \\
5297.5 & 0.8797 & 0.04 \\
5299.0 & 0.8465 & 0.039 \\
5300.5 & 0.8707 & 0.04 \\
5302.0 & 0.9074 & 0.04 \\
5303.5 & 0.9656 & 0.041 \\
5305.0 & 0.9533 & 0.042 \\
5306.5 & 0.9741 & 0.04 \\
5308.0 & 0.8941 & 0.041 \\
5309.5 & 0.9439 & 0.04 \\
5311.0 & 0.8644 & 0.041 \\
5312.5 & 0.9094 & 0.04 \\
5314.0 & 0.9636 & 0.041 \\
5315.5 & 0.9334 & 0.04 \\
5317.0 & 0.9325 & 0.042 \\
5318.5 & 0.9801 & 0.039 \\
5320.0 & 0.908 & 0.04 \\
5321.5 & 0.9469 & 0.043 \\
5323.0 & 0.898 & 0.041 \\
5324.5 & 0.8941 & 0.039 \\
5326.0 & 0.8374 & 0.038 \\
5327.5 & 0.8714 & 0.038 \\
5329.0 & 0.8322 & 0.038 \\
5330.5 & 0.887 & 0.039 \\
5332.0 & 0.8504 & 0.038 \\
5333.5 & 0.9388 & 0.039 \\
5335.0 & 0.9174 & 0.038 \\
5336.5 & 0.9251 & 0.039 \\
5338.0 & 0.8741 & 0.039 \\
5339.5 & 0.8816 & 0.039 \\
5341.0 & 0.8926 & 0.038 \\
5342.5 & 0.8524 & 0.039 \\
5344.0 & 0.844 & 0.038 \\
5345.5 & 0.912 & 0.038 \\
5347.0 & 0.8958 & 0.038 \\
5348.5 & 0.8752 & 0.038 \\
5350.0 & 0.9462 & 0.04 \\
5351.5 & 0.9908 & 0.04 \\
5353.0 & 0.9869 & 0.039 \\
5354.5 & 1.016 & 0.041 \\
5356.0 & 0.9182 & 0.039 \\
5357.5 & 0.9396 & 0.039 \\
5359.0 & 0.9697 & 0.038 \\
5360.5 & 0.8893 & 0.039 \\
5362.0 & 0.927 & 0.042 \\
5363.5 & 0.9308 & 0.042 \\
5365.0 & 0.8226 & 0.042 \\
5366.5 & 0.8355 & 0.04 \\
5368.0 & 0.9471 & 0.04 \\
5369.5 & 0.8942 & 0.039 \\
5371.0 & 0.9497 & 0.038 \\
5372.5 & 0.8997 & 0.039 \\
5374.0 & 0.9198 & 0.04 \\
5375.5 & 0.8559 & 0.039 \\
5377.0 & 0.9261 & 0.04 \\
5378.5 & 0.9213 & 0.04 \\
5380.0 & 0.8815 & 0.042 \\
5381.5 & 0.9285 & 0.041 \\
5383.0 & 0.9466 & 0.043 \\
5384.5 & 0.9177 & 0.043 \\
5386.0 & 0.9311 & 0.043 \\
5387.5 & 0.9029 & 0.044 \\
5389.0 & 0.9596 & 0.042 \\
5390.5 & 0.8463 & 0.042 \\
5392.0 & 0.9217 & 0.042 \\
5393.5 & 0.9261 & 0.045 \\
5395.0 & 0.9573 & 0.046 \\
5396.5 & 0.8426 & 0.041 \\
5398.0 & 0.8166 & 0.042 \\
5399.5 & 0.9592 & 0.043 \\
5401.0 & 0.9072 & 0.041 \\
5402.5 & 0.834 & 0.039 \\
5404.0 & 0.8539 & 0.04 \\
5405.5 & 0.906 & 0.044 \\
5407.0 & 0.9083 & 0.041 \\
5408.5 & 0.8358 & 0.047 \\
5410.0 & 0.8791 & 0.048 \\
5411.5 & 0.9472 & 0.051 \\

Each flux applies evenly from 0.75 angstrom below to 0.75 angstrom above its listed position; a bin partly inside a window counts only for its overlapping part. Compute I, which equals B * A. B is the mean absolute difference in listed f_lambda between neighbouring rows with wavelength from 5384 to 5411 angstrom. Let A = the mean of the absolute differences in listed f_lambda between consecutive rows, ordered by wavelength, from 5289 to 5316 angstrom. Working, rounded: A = 0.0406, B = 0.054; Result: 0.0022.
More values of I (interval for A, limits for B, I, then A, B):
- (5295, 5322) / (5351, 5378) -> 0.0020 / 0.0402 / 0.050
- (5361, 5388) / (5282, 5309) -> 0.0014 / 0.0429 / 0.034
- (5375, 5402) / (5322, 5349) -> 0.0017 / 0.0510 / 0.033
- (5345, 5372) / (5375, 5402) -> 0.0024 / 0.0469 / 0.051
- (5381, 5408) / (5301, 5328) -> 0.0022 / 0.0501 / 0.043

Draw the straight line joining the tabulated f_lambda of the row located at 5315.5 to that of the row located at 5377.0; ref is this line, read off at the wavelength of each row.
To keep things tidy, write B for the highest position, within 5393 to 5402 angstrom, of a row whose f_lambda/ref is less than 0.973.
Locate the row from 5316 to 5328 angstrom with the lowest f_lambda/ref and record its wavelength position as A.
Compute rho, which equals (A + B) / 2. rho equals 5362.0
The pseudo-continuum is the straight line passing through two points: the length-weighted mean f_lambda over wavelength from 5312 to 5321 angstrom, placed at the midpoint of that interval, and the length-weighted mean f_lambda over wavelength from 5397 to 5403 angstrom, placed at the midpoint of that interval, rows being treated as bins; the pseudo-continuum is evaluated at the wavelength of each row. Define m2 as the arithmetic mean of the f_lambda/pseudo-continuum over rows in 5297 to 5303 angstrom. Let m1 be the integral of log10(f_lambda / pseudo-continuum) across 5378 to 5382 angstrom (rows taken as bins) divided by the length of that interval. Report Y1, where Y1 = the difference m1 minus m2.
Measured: -0.91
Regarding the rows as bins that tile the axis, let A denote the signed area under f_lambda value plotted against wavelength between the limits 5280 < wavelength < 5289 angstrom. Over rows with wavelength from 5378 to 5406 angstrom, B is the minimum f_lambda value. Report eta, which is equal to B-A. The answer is -7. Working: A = 8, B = 0.8166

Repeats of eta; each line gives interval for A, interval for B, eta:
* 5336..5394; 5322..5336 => -52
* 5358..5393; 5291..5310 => -31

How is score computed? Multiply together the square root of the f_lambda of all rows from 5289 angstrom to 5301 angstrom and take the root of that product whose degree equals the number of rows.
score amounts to 0.949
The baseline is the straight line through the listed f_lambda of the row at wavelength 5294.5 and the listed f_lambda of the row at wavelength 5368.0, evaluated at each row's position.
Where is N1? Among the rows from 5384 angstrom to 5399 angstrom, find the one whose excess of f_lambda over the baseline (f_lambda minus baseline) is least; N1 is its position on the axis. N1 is 5398.0 angstrom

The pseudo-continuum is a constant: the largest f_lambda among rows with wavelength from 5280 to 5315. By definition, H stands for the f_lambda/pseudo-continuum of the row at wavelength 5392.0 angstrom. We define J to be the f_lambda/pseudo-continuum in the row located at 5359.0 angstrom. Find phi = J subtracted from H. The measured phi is -0.049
